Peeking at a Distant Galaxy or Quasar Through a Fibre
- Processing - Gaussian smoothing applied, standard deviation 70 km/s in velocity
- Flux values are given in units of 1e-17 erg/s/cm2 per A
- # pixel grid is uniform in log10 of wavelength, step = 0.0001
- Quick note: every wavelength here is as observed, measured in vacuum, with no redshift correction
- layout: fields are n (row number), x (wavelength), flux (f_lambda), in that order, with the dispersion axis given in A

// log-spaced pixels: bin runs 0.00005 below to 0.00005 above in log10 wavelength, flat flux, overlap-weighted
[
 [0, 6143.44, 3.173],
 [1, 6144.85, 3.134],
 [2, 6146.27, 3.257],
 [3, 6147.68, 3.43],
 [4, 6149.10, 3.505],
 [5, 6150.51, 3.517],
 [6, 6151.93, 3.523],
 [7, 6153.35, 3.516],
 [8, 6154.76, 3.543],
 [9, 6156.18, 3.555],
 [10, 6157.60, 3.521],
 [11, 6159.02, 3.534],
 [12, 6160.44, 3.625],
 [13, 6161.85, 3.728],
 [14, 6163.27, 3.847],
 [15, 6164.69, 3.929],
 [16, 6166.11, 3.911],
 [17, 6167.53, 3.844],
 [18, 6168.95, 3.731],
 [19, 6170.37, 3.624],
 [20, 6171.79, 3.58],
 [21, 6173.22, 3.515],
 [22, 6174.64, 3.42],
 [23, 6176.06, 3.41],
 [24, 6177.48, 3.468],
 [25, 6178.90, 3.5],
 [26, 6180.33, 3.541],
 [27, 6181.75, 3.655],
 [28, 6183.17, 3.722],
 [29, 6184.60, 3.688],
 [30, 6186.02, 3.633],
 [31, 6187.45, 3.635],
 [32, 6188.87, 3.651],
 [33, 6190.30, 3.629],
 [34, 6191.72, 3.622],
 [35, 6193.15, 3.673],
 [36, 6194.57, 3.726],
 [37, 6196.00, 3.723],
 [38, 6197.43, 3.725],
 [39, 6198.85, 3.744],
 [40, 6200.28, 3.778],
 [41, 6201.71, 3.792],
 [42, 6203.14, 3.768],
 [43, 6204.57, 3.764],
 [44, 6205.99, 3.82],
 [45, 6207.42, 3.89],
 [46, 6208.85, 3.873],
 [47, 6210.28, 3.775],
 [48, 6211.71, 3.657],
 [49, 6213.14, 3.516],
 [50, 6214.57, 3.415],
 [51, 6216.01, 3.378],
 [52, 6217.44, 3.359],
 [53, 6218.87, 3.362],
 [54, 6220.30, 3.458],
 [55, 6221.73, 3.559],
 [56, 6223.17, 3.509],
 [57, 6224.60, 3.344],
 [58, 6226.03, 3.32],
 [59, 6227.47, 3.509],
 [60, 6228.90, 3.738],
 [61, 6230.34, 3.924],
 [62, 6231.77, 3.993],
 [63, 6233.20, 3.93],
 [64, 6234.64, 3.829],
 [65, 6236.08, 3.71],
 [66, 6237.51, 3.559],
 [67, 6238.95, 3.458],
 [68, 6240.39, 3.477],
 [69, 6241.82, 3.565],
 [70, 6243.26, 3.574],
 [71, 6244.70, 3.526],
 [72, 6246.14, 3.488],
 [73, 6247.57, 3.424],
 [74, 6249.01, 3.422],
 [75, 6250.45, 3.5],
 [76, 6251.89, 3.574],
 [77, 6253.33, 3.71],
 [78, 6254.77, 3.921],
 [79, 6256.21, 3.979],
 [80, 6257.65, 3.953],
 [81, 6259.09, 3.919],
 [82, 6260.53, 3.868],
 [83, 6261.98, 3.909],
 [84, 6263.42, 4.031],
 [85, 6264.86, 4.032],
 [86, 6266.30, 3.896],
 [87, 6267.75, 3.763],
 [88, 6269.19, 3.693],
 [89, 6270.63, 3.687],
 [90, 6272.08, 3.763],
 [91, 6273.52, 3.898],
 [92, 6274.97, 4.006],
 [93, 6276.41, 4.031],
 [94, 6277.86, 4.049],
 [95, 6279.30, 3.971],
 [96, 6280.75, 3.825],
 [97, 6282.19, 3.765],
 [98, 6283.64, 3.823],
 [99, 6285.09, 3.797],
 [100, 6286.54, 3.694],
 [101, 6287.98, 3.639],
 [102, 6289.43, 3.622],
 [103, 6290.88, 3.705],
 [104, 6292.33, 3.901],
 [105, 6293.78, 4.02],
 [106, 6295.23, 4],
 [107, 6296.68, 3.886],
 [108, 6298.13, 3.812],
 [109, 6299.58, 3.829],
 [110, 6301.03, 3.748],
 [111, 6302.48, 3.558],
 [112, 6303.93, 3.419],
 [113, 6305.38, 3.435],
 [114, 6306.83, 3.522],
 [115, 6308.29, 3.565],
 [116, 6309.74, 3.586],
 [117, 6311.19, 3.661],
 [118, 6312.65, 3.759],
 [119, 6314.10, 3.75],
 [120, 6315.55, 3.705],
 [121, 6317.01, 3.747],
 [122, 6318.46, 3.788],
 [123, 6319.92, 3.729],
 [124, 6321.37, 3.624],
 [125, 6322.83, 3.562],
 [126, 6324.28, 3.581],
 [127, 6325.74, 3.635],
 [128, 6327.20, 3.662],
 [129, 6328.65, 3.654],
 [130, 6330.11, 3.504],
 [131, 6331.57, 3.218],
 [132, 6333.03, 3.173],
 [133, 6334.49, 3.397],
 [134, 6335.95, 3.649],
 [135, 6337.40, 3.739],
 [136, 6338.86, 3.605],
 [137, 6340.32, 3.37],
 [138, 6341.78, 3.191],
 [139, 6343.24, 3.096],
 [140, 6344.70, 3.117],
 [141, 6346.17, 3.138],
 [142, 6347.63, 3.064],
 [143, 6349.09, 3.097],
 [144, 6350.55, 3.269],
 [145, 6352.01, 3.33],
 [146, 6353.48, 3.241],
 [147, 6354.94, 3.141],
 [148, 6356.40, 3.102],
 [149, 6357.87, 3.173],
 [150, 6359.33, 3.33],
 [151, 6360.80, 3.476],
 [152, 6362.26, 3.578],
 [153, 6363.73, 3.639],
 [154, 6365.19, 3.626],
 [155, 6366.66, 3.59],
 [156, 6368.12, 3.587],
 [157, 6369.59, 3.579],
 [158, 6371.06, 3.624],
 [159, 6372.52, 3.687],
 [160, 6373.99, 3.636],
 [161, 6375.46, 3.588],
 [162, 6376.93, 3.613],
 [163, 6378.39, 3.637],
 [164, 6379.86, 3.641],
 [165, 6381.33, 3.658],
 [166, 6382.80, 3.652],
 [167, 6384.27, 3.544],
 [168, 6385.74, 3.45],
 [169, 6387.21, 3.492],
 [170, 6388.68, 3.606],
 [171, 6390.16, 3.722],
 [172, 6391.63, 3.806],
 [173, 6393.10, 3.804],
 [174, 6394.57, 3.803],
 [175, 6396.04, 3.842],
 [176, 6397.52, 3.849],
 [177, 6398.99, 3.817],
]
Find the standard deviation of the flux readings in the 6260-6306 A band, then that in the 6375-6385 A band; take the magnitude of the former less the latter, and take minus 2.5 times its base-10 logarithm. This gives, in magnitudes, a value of 2.2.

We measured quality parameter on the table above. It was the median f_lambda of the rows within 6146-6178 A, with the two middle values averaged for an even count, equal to 3.53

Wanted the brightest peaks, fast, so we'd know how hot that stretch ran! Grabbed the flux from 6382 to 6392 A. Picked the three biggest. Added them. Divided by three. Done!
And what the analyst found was 3.73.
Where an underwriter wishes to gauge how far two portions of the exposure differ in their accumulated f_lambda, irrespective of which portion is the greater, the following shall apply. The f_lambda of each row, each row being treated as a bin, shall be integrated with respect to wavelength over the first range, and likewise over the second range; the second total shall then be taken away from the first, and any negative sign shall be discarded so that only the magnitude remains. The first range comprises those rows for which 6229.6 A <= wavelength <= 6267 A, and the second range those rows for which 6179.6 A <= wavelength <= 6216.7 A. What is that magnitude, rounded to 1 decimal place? 3.1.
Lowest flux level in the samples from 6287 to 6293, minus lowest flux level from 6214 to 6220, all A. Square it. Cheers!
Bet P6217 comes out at 0.069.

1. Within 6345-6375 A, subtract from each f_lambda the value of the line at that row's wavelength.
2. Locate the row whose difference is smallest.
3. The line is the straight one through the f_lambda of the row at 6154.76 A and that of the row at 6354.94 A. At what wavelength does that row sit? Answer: 6347.63 A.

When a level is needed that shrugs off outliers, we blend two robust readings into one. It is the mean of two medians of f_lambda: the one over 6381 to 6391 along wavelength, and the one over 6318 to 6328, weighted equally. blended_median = 3.62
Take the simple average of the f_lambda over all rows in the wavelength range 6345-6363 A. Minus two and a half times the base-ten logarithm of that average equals -1.28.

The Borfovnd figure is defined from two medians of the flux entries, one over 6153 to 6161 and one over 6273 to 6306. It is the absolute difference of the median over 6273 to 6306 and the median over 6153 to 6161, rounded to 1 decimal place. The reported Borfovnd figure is 0.3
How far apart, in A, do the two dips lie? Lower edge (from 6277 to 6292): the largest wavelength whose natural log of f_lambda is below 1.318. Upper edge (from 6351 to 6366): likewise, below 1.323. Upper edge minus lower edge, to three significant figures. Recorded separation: 74.3 A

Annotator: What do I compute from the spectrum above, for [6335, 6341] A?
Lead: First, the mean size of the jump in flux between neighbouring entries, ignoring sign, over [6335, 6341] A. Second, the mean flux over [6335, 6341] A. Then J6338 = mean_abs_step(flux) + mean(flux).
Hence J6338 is 3.74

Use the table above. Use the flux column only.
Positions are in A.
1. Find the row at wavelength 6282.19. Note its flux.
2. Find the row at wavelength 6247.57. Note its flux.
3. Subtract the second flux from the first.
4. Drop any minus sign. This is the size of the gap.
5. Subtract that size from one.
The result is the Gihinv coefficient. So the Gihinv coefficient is 0.66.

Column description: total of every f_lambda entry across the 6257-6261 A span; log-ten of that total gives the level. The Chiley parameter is 1.07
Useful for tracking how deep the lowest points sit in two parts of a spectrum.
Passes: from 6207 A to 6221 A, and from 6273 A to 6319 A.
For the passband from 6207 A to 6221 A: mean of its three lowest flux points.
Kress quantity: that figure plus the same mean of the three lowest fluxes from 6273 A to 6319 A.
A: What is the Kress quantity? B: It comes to 6.8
